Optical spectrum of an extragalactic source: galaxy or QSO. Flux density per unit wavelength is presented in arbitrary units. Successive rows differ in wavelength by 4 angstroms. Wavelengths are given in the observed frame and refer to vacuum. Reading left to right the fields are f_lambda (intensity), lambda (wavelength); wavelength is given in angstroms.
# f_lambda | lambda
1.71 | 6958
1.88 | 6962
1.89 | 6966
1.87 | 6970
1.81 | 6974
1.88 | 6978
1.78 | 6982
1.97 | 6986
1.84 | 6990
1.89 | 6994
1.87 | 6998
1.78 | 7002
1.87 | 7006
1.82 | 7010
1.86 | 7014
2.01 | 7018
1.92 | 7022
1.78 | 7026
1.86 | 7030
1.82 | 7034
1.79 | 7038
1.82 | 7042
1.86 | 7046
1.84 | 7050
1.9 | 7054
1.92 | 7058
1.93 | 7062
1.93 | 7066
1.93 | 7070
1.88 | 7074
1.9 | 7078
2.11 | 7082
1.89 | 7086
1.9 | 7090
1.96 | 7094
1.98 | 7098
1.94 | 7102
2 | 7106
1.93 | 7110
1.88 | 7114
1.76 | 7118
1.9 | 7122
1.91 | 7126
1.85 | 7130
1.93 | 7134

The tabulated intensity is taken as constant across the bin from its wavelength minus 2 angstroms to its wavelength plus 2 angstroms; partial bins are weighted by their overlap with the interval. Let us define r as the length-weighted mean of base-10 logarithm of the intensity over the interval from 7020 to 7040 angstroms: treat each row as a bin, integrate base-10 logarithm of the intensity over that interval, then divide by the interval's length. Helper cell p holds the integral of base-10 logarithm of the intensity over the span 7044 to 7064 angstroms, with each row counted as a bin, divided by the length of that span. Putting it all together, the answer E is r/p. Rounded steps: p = 0.276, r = 0.263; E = 0.95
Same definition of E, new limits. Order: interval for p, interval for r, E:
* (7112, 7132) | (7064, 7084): 1.08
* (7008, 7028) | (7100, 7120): 1.02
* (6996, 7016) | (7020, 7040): 0.99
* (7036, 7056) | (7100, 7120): 1.05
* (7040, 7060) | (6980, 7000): 1.00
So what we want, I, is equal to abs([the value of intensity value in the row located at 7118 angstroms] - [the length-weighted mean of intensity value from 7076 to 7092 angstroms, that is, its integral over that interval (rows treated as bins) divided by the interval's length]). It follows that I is 0.190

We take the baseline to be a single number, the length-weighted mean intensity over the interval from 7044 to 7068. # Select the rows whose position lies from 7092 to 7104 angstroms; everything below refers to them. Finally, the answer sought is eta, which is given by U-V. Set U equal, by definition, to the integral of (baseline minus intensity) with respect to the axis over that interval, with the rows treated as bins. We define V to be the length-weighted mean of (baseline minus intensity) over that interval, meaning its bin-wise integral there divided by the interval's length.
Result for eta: -0.7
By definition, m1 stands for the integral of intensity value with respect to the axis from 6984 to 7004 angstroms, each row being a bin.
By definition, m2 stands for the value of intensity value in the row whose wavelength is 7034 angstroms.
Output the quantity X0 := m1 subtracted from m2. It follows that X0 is -35.6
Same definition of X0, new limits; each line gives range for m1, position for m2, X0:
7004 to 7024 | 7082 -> -35.8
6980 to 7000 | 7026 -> -35.6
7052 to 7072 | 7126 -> -36.5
